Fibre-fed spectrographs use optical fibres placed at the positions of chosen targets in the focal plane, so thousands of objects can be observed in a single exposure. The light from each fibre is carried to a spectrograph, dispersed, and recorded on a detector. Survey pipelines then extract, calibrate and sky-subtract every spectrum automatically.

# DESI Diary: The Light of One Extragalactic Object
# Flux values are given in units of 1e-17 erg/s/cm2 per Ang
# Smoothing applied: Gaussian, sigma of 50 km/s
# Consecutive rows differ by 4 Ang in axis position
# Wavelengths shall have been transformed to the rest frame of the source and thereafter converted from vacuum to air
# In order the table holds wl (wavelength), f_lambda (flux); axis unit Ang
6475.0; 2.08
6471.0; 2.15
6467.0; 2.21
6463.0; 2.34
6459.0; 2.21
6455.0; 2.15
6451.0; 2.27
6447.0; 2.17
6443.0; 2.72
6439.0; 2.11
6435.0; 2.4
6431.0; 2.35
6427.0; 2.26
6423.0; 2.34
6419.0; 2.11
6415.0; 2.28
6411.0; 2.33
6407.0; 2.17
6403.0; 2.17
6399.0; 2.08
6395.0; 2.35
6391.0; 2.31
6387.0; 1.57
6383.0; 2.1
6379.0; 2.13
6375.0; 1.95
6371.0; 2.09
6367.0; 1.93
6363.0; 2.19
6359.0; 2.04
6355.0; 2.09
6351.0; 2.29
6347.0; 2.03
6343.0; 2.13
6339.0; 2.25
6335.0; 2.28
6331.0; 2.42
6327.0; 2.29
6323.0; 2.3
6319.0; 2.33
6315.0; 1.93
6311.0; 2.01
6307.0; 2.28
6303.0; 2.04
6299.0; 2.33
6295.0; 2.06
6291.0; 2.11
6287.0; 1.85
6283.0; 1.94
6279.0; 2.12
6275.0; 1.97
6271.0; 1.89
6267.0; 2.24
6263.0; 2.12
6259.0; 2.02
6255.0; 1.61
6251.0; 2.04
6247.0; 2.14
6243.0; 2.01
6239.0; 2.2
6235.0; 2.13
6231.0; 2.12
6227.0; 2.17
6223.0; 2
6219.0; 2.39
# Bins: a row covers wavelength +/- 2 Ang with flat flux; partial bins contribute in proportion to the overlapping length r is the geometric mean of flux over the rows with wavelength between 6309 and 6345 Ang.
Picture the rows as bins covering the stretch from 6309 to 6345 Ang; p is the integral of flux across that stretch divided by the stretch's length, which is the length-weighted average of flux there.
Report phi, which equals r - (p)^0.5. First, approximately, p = 2.22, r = 2.21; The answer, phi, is 0.72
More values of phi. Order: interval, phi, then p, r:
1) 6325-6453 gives 0.70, 2.19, 2.19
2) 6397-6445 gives 0.76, 2.28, 2.27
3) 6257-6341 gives 0.67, 2.13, 2.13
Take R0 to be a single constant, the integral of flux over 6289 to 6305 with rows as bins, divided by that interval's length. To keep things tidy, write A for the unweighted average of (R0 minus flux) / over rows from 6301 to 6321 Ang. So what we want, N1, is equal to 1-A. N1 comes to 0.98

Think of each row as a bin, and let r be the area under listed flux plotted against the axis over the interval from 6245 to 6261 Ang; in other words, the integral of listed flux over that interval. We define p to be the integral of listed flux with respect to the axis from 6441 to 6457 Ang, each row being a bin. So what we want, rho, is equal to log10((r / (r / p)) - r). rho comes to 0.8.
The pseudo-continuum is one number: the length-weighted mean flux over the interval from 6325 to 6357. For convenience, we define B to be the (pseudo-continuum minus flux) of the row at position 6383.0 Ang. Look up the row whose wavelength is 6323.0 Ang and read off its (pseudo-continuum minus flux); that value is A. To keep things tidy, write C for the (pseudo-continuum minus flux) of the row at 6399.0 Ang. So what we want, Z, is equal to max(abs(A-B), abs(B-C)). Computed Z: 0.20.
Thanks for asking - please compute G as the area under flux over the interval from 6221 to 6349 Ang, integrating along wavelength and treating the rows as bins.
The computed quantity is 269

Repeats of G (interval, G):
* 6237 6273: 73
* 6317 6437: 262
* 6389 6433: 99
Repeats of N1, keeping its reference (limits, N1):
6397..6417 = 1.07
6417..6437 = 1.16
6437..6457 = 1.15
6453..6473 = 1.08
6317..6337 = 1.19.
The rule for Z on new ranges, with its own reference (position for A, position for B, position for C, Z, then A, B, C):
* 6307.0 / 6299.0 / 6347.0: 0.30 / -0.06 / -0.11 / 0.19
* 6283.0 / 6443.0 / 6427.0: 0.78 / 0.28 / -0.50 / -0.04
